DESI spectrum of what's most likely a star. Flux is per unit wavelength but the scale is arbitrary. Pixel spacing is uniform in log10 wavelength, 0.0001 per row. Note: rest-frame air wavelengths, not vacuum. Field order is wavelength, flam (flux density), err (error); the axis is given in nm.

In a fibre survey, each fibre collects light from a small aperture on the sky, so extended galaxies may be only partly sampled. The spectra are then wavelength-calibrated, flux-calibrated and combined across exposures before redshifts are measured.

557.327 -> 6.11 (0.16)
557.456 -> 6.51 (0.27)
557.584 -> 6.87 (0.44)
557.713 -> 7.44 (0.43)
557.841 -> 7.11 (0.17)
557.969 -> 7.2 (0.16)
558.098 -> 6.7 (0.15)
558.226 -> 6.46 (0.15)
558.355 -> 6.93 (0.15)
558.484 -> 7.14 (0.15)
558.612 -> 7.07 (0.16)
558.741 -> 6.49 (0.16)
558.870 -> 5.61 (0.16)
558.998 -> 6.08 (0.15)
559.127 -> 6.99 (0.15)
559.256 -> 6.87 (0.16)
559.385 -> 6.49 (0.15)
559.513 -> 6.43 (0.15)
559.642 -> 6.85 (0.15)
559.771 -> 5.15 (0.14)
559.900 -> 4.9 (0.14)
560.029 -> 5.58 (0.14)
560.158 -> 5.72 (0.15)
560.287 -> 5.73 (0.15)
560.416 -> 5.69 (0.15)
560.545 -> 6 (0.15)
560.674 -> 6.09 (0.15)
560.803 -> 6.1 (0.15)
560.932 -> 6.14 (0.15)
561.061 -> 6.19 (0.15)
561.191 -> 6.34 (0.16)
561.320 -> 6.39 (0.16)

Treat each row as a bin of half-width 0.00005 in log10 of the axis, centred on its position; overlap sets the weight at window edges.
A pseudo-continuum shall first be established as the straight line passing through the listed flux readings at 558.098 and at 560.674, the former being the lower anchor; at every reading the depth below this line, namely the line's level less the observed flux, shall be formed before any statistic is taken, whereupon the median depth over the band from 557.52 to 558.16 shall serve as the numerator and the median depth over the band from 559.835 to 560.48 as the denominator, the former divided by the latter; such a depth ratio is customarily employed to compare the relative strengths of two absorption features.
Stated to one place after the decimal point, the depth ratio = -0.7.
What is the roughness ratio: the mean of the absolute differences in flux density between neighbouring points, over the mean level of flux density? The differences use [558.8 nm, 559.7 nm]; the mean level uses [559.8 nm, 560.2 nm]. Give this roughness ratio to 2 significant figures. 0.073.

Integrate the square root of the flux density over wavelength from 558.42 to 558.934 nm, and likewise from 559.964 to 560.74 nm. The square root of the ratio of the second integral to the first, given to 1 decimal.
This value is 1.2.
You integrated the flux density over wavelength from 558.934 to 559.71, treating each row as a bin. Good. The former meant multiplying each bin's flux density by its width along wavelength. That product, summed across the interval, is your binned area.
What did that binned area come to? 5.1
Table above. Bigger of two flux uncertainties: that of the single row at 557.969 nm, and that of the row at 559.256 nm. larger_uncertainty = 0.160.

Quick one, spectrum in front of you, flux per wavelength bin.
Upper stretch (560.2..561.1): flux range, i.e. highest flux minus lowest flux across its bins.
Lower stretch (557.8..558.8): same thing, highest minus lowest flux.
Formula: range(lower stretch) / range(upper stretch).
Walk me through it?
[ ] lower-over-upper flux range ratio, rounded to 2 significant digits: 1.5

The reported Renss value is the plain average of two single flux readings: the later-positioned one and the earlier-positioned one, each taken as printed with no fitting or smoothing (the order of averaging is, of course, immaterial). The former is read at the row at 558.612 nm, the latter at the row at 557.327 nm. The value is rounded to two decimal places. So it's 6.59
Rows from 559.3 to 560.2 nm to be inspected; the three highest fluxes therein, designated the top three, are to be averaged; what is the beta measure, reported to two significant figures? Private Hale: 6.6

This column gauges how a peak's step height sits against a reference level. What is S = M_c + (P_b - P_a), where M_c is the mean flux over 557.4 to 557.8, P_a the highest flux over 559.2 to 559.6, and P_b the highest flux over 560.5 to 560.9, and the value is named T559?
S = 6.2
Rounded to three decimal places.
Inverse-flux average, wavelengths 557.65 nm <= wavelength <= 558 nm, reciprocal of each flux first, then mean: 0.138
